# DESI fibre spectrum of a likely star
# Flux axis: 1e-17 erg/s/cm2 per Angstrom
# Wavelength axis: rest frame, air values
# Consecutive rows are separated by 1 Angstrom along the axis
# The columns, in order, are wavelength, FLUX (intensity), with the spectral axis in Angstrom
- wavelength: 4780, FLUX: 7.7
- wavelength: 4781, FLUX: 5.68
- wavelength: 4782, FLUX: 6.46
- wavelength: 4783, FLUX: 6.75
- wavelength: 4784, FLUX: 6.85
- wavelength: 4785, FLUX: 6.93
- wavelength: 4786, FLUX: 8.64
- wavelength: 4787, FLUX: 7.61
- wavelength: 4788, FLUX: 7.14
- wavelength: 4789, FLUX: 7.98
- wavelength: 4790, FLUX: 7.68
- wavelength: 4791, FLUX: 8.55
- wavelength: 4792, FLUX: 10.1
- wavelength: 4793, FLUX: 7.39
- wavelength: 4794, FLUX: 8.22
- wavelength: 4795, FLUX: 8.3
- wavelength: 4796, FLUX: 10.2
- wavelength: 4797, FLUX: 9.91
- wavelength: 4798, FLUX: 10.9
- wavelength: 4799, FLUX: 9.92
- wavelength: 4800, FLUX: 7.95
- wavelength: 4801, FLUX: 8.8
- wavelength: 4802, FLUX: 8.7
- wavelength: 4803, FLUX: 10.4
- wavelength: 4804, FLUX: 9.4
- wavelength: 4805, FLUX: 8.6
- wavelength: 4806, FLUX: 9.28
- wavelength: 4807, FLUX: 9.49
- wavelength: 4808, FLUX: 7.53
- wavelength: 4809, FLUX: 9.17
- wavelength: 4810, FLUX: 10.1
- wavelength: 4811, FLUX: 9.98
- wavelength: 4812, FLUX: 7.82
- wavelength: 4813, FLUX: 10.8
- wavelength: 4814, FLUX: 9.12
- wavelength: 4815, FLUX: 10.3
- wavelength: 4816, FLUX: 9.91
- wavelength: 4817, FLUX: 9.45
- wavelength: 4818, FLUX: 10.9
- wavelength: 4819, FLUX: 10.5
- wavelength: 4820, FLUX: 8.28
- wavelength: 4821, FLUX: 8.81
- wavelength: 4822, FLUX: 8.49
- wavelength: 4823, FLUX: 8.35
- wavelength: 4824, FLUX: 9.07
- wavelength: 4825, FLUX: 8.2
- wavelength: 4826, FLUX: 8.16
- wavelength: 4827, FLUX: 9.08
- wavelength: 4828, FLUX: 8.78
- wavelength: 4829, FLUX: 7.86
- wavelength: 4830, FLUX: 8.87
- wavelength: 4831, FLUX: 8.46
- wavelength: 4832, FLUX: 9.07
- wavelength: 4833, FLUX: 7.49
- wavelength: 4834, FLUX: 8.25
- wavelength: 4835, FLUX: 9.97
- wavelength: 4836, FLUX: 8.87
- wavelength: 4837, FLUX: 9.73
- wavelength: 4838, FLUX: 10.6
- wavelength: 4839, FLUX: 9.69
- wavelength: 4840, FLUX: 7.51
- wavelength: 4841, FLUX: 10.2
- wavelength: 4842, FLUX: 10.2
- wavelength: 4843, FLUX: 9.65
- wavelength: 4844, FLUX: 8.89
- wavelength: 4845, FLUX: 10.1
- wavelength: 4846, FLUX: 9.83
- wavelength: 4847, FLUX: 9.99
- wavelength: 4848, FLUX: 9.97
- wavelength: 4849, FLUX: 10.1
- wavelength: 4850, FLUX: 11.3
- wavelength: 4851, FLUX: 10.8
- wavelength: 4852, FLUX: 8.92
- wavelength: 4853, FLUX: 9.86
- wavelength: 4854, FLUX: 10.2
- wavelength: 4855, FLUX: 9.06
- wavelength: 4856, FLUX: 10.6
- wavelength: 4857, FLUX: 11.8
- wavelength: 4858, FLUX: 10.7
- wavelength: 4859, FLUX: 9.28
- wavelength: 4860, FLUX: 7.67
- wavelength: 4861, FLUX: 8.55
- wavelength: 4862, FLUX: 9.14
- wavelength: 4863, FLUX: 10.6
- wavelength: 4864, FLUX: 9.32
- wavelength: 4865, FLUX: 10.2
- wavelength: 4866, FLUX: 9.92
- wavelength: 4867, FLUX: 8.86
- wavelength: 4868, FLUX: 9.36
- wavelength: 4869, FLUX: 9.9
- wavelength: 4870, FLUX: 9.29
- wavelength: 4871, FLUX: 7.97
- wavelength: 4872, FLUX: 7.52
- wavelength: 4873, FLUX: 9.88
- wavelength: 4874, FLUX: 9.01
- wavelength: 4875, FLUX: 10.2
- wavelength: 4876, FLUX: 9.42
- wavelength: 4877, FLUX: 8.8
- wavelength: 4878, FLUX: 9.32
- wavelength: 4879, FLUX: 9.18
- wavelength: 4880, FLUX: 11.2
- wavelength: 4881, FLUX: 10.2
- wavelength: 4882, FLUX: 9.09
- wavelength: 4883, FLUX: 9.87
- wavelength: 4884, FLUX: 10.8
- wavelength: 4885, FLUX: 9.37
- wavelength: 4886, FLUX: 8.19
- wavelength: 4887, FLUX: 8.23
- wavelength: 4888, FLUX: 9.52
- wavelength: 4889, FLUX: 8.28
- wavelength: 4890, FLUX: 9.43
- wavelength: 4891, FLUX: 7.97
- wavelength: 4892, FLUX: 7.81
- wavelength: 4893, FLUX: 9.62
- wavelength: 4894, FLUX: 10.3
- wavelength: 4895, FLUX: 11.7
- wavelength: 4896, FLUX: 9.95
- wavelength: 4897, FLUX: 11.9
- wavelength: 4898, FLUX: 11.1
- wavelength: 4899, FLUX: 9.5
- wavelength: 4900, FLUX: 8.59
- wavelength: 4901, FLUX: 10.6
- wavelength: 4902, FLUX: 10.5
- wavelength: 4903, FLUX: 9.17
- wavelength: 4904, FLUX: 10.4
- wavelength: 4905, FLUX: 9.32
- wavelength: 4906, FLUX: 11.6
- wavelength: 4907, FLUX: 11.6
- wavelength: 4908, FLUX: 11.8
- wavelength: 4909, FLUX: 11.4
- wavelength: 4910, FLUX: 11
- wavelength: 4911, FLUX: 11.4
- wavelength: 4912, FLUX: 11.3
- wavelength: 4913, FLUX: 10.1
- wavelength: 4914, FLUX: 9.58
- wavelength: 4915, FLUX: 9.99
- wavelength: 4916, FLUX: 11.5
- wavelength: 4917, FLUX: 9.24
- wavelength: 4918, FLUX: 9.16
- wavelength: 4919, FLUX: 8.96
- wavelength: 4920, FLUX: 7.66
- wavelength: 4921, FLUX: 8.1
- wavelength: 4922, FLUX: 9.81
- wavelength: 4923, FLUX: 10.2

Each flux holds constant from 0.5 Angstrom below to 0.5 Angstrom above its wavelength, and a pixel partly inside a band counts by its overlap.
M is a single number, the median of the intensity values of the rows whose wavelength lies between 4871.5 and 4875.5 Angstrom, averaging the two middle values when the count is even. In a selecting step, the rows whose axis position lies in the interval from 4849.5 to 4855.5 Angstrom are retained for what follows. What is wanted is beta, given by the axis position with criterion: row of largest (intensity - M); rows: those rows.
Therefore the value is 4850 Angstrom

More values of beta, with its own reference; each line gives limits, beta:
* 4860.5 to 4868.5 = 4863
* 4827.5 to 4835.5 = 4835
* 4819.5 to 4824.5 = 4824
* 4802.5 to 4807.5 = 4803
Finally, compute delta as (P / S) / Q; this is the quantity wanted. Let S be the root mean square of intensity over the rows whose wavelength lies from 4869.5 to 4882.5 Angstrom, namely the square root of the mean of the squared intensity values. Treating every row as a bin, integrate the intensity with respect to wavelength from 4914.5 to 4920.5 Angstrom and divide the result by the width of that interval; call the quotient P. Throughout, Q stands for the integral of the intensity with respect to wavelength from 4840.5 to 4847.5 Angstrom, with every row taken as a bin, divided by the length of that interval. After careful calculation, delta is 0.102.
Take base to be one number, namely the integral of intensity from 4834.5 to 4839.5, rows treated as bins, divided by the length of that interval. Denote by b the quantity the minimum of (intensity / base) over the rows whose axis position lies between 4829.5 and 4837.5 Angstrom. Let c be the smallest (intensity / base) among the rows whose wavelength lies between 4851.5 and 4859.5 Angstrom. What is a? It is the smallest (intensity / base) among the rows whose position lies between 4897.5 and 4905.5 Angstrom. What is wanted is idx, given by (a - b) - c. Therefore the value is -0.800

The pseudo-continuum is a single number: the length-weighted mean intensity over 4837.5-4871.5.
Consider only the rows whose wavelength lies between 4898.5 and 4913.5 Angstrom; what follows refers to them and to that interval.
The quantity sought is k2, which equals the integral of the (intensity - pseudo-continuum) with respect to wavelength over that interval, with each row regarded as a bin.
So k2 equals 13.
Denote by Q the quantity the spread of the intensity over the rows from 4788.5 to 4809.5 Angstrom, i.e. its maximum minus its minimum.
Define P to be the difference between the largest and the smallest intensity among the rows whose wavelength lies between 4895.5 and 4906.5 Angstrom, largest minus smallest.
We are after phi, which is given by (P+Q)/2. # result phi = 3.41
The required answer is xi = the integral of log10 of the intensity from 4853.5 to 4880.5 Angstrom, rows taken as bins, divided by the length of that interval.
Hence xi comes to 0.98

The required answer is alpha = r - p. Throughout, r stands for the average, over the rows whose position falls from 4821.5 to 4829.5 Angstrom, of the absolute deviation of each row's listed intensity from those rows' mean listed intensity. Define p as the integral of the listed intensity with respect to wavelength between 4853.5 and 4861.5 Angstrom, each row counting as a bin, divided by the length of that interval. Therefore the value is -9.4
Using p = 9.7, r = 0.36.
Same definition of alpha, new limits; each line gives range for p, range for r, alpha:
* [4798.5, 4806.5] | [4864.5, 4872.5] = -8.4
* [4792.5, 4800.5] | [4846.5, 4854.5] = -8.6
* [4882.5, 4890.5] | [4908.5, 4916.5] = -8.5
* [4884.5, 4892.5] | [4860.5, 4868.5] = -8.0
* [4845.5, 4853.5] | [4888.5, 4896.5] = -9.1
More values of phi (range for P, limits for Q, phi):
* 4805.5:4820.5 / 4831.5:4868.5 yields 3.84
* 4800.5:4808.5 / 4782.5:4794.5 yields 3.11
